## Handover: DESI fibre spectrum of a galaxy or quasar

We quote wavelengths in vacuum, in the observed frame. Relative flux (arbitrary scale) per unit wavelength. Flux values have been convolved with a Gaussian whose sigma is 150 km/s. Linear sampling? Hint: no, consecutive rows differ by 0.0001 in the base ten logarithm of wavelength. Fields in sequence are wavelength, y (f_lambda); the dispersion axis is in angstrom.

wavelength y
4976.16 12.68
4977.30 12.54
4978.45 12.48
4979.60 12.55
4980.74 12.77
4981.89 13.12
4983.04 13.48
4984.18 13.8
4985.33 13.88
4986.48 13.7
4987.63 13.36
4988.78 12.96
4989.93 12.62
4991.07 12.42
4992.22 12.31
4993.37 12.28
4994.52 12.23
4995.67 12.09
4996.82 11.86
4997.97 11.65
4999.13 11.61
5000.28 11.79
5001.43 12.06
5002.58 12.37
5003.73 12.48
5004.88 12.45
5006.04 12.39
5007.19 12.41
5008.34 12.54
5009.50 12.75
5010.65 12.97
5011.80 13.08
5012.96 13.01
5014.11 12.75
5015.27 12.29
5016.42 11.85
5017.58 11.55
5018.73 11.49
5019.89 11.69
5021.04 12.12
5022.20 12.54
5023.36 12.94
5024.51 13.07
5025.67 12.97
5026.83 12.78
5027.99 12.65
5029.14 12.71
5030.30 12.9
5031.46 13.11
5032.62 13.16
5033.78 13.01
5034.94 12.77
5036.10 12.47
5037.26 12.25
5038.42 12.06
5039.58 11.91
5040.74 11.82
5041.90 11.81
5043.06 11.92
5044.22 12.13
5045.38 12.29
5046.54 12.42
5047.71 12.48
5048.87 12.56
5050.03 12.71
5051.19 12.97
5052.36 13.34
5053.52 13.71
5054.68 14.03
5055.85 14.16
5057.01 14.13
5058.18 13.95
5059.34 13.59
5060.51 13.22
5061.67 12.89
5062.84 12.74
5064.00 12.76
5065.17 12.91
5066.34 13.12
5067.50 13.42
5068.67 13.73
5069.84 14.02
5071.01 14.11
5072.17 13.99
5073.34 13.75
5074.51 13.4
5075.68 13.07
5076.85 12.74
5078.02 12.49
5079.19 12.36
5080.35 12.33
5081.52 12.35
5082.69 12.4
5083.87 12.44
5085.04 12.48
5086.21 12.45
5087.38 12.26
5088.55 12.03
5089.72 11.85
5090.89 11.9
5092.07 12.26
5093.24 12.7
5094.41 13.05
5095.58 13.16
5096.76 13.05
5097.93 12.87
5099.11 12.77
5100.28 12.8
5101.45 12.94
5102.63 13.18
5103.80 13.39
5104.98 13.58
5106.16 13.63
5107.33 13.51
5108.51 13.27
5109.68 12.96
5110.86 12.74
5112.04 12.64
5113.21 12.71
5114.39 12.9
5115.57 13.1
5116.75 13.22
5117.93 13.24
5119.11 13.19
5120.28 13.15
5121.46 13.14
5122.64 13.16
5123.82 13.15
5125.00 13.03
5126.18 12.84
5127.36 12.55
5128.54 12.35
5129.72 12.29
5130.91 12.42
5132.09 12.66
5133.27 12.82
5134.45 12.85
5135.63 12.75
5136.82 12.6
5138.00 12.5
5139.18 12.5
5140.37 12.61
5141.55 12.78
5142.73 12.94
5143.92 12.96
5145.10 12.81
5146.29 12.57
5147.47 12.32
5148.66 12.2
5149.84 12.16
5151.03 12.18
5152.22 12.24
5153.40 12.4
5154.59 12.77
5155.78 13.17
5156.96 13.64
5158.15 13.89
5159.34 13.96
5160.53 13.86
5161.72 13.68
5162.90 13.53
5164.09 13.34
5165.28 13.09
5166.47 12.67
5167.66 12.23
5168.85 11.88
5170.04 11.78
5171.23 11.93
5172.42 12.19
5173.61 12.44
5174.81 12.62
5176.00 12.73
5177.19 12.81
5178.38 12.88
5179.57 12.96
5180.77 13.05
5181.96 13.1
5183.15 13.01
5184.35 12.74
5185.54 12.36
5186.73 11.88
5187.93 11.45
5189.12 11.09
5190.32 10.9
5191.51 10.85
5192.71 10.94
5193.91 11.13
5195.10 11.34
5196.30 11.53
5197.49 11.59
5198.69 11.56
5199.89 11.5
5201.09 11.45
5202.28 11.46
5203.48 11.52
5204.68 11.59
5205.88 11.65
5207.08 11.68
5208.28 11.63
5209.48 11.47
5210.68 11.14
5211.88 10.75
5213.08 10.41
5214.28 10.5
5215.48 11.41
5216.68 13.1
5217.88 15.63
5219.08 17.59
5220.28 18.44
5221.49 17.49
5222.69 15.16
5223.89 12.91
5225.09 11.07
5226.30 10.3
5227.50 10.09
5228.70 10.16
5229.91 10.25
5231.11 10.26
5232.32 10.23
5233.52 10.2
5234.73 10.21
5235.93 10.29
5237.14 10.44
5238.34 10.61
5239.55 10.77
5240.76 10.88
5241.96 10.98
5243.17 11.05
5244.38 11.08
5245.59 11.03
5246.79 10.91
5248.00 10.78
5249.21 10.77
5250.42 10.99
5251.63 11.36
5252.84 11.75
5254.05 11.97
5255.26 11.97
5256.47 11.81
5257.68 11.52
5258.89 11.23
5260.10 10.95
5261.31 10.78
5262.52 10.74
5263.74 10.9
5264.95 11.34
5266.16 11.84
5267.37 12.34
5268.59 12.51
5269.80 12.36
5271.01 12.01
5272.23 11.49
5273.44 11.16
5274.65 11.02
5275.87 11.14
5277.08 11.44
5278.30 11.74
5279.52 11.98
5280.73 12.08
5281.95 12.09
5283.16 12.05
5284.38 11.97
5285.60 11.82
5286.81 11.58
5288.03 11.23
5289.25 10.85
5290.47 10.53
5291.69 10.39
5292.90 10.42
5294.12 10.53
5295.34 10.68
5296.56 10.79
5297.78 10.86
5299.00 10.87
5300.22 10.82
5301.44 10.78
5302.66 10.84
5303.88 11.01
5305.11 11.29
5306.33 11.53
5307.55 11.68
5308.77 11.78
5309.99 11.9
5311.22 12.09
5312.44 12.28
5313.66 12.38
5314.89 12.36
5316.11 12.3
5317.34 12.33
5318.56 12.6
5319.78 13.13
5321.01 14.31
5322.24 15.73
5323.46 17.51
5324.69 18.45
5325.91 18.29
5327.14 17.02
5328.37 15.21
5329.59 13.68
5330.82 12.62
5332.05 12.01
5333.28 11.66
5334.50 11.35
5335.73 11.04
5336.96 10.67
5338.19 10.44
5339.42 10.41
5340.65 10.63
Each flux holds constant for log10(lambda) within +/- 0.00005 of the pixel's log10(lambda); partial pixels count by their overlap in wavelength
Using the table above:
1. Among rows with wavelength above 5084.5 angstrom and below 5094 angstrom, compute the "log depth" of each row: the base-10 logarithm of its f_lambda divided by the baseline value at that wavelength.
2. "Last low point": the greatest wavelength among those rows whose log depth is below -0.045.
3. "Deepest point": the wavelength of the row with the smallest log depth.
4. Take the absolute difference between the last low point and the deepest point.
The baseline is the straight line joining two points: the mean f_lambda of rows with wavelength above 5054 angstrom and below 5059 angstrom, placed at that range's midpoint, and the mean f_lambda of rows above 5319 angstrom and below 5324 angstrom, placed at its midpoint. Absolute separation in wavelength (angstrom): 3.5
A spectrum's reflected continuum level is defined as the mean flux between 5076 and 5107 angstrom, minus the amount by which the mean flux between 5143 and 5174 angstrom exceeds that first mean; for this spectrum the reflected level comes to 12.6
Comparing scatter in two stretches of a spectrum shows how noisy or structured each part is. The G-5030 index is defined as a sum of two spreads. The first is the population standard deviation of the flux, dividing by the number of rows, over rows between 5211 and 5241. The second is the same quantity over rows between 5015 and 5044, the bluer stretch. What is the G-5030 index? 3.1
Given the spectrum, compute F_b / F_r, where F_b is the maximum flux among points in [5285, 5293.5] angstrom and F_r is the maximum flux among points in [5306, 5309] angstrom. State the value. 1.00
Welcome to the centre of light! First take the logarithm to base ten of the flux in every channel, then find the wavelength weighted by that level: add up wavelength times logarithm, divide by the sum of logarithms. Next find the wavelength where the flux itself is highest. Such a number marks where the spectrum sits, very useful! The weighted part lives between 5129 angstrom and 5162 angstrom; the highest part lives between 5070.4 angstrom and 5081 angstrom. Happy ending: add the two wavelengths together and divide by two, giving 5108.4 angstrom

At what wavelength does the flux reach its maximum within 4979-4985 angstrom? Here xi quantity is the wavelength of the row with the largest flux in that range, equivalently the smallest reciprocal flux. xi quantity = 4984.18 angstrom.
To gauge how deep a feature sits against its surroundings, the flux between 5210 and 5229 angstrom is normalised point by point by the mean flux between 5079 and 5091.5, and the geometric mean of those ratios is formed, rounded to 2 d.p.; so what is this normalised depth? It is 1.03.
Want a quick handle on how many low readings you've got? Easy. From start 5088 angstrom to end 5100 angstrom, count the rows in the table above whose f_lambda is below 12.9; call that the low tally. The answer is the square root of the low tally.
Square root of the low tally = 2.65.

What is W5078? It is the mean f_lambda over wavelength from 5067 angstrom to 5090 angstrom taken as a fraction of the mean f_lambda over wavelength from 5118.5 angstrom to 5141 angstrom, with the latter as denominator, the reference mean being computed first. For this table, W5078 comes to 1.01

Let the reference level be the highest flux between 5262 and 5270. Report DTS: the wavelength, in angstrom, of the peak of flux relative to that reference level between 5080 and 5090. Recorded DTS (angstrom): 5085.04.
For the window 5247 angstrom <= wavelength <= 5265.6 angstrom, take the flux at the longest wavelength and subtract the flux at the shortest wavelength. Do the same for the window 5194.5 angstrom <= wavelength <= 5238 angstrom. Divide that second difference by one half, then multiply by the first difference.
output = -1.0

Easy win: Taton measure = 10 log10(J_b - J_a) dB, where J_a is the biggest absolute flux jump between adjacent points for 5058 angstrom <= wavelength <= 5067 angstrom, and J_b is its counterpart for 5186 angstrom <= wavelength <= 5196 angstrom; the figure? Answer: -12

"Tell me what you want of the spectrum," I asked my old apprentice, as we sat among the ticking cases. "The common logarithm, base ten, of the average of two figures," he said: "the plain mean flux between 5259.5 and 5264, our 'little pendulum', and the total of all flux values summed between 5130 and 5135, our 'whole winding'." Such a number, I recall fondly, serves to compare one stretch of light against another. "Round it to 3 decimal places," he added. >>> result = 1.488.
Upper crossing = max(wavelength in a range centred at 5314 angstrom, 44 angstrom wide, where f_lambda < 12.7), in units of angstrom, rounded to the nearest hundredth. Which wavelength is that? 5335.73 angstrom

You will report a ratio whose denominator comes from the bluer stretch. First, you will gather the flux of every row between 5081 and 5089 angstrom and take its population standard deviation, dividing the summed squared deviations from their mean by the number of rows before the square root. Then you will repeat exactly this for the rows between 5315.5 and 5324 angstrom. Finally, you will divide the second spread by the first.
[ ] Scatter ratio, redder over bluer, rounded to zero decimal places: 13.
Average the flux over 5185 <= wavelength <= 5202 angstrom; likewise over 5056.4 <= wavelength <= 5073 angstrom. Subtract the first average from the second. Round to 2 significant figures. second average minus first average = 2.1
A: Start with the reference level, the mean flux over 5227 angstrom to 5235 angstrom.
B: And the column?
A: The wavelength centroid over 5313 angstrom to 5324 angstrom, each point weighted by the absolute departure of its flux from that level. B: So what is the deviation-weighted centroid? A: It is 5320.0 angstrom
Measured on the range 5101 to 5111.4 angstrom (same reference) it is 5106.1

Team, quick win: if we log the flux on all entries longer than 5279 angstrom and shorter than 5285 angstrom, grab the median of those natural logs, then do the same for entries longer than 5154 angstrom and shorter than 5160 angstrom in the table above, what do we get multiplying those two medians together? 6.50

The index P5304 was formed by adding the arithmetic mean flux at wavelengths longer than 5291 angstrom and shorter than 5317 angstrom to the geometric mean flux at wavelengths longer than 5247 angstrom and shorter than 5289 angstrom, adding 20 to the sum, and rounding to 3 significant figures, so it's 42.9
